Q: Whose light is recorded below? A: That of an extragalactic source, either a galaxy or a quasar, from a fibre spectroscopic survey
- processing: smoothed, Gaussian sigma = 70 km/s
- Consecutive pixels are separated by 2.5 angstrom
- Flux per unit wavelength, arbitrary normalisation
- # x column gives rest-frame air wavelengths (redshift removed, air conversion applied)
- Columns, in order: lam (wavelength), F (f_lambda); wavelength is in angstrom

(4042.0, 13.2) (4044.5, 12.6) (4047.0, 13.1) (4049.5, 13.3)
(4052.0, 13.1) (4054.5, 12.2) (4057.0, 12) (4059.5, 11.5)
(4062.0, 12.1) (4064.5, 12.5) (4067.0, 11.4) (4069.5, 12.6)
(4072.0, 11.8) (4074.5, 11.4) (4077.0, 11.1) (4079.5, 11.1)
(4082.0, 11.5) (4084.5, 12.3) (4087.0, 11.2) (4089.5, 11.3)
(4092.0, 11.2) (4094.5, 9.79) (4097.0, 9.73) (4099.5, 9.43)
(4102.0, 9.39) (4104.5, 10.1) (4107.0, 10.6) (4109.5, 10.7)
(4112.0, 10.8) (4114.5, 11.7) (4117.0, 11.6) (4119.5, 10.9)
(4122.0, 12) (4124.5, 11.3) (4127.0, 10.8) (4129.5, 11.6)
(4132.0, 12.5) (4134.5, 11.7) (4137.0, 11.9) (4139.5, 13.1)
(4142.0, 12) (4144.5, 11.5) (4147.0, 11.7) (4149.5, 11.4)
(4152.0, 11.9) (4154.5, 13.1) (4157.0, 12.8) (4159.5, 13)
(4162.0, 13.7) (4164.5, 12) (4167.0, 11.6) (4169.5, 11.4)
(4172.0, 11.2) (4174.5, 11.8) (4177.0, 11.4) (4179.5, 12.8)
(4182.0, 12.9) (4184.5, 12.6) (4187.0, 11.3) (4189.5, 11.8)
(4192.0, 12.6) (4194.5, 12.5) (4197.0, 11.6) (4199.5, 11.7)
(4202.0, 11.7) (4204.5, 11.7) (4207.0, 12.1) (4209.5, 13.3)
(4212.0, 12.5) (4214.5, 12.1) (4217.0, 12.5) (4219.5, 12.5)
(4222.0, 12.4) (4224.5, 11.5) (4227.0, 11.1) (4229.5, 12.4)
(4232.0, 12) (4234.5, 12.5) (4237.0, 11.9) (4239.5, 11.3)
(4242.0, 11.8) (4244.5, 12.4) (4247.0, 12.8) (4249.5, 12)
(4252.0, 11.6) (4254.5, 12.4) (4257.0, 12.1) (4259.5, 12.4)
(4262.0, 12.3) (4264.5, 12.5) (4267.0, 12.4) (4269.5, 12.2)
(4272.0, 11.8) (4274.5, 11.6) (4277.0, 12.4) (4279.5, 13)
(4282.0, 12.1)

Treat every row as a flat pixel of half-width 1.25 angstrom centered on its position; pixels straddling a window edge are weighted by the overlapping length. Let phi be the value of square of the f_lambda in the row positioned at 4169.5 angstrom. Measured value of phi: 130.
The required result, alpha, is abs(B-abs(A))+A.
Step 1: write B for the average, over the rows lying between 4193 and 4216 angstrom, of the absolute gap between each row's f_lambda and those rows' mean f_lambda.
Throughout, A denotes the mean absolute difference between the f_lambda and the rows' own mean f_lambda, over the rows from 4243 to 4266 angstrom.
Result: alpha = 0.42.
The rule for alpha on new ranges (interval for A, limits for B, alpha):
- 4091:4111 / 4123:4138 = 0.67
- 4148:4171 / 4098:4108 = 1.00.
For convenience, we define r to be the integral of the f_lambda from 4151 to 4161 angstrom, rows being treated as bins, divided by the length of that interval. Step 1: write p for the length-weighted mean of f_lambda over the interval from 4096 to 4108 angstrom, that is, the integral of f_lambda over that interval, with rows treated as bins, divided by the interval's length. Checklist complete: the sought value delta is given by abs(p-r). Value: 2.91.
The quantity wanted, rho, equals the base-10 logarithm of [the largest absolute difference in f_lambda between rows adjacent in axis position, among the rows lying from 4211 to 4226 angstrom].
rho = -0.05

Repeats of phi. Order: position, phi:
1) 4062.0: 146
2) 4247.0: 164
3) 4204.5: 137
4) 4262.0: 151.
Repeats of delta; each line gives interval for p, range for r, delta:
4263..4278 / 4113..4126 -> 0.68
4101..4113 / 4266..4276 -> 1.67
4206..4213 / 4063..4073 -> 0.57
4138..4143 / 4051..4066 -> 0.34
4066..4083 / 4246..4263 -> 0.66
